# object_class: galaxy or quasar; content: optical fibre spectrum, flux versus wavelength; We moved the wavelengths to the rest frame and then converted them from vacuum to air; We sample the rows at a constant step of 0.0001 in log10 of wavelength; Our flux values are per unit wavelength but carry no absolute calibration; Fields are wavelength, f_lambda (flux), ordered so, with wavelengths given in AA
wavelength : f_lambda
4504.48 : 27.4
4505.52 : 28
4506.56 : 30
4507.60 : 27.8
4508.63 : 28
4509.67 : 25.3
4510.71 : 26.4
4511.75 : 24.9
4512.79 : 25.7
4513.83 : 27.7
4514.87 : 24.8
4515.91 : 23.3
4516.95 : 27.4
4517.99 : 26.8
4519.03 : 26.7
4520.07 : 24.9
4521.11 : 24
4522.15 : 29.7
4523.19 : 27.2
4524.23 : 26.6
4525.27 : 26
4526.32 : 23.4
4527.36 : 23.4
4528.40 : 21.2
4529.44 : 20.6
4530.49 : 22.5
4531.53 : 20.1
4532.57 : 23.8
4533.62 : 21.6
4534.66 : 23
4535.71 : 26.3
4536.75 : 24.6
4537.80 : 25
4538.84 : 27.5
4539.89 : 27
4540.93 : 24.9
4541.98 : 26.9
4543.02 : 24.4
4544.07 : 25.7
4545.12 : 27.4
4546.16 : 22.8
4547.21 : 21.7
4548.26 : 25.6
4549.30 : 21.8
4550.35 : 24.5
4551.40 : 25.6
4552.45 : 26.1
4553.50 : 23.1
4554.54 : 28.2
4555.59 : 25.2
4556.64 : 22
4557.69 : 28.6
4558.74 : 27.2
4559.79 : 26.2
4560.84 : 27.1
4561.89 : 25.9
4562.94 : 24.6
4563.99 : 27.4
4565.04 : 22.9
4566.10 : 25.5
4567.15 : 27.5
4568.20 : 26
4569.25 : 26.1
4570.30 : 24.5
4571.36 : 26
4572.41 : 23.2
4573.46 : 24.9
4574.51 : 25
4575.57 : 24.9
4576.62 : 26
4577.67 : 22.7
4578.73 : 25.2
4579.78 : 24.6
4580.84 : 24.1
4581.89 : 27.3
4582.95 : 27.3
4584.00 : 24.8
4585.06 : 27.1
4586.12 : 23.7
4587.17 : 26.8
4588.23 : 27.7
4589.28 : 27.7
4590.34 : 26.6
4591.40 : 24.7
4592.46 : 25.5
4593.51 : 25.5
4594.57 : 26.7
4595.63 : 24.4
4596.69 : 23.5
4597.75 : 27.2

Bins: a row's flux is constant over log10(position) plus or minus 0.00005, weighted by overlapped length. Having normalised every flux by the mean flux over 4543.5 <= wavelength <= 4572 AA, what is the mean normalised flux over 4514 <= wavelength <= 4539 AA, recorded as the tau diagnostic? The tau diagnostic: 0.97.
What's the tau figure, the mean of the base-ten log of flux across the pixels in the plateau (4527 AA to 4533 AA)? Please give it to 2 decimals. 1.34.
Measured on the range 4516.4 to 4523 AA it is 1.42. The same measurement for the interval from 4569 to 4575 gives 1.40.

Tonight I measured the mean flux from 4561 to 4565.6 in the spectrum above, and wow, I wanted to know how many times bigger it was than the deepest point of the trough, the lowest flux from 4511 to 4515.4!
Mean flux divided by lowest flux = 1.02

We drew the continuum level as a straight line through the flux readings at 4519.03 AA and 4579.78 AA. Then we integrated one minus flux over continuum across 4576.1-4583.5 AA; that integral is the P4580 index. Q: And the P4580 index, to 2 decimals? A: -0.22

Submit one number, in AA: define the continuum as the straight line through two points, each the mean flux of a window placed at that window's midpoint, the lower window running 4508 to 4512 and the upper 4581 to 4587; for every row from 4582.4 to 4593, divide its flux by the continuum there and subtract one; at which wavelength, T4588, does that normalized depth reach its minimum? 4586.12 AA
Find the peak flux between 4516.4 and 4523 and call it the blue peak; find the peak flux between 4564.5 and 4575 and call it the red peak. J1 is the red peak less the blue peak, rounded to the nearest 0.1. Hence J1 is -2.2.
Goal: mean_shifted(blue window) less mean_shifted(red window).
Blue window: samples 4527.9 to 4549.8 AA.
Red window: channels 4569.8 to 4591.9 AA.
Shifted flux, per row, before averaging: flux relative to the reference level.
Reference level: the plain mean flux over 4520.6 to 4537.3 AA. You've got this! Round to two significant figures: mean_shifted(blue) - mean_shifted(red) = -1.4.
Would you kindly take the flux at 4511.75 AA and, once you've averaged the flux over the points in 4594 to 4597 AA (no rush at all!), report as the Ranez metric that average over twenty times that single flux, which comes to 0.050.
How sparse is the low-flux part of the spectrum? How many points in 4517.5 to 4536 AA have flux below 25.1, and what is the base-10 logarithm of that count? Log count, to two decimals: 1.04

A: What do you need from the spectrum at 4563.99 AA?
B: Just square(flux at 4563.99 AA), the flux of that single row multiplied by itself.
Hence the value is 751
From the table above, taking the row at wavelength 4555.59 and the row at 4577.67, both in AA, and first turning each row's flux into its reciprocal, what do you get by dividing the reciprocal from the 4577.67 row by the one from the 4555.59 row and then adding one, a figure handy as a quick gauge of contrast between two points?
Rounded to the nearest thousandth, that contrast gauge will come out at 2.110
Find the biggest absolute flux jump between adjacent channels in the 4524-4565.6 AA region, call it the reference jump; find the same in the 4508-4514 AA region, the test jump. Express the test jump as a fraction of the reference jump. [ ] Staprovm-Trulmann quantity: 0.41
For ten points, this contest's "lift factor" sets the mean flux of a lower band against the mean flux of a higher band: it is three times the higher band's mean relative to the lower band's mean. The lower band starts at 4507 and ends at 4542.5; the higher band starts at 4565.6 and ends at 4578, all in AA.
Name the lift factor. 3.01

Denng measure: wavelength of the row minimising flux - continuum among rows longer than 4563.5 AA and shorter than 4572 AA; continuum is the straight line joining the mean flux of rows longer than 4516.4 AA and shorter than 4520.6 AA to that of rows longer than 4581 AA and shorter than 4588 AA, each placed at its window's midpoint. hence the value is 4565.04 AA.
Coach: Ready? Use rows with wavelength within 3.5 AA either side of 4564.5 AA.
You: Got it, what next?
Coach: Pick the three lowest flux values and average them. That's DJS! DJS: 24.3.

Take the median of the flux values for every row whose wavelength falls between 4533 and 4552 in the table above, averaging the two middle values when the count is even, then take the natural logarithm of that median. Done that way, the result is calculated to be 3.22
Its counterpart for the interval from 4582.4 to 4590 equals 3.30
